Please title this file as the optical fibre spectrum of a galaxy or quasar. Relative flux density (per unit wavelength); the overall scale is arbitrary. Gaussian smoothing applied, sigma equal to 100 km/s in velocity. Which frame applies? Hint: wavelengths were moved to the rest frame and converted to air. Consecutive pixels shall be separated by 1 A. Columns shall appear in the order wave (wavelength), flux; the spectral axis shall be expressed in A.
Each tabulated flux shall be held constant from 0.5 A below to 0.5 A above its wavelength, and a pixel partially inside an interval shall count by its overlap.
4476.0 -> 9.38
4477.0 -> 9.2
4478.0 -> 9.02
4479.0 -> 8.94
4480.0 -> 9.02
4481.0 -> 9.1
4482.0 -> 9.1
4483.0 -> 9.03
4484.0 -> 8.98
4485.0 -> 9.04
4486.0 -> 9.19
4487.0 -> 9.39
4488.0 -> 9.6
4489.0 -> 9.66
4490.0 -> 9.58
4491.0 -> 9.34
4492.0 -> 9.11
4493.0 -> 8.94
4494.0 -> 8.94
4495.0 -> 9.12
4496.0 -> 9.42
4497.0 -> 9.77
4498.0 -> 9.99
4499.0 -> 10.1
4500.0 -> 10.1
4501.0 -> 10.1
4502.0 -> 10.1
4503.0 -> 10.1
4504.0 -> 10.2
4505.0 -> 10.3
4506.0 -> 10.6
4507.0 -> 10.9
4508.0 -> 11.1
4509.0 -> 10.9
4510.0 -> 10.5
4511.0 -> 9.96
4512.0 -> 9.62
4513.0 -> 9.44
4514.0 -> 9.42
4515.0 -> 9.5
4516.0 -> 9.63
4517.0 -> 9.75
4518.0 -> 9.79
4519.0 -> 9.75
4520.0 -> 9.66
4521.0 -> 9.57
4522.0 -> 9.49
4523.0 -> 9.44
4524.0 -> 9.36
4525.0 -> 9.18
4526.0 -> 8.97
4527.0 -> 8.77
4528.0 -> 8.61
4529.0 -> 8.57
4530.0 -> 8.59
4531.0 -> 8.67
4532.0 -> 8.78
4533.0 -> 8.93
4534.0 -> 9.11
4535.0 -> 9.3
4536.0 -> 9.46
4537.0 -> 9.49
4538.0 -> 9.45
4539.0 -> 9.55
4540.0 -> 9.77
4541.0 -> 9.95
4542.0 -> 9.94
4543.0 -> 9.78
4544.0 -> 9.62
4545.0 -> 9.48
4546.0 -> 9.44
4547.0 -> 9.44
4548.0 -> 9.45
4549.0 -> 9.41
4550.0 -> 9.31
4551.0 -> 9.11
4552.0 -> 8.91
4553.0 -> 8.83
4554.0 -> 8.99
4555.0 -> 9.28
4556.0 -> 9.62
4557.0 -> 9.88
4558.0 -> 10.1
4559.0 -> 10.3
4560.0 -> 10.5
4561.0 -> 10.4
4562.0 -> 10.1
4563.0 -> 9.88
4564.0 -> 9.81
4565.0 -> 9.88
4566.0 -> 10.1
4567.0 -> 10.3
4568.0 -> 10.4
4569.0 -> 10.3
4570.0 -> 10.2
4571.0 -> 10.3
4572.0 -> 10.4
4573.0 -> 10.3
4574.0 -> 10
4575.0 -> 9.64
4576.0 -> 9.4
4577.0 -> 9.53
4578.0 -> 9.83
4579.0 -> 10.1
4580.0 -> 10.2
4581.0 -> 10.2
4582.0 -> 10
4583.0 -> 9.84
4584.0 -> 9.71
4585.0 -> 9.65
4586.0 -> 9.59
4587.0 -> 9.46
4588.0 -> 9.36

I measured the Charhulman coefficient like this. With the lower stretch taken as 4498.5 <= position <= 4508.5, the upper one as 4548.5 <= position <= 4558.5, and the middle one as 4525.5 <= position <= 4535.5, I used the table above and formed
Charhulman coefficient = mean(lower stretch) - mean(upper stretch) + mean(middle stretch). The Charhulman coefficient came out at 9.8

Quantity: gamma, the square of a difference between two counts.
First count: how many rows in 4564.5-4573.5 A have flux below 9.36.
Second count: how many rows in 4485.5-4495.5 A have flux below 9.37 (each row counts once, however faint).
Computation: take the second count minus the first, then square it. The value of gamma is 36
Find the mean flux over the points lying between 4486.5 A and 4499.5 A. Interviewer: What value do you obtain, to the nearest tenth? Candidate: 9.5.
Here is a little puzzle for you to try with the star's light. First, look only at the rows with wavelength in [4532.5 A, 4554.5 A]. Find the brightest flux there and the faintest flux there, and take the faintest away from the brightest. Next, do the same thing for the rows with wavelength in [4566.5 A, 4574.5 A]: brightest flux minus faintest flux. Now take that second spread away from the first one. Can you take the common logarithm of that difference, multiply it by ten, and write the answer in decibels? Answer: -1.4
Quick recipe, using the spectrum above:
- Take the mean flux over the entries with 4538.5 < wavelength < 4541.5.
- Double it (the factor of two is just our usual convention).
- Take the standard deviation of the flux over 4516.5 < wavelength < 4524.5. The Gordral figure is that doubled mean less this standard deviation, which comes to 19.4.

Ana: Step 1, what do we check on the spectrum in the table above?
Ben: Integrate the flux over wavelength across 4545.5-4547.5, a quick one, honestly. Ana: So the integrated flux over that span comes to 19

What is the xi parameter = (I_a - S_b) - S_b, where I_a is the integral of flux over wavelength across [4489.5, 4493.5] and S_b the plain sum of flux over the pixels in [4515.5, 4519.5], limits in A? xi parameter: -41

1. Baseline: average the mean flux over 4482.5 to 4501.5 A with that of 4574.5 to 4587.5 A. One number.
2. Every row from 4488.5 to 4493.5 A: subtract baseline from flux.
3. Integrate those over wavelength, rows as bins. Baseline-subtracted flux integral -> -1.4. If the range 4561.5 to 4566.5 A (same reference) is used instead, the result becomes 1.7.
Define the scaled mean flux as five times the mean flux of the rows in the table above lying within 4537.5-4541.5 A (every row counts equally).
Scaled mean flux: 48.4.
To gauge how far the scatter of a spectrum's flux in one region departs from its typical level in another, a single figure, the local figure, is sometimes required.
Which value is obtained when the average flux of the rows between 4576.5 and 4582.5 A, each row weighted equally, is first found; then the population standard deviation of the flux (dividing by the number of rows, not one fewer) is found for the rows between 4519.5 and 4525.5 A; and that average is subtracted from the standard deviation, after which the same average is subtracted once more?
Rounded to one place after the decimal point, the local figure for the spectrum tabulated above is -19.8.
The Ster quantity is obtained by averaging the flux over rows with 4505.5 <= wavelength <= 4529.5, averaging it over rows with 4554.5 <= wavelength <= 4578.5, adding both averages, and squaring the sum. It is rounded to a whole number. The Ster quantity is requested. 388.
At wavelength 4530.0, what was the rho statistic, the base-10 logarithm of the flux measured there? 0.93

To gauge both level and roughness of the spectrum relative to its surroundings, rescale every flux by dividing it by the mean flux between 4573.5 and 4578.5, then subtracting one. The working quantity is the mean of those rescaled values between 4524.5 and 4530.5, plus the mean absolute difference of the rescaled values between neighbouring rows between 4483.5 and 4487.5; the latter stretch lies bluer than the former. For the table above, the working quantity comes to -0.08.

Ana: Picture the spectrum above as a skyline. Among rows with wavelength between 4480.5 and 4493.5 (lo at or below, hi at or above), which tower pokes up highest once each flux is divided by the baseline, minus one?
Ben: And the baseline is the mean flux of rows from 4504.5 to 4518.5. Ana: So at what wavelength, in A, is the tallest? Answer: 4489.0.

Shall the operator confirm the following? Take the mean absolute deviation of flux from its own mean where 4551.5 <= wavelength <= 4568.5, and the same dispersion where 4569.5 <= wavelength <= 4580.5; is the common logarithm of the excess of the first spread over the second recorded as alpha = -0.86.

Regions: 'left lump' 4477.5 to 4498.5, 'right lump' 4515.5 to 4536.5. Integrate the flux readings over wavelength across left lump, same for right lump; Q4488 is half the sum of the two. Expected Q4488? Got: 194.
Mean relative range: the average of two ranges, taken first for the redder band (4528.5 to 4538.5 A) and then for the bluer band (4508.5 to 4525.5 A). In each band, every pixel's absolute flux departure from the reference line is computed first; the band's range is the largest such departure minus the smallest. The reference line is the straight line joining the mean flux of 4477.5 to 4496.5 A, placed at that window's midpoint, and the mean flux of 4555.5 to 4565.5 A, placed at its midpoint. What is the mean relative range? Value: 1.1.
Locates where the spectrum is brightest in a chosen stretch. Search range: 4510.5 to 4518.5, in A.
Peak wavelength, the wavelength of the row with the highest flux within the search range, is 4511.0 A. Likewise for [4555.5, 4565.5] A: 4560.0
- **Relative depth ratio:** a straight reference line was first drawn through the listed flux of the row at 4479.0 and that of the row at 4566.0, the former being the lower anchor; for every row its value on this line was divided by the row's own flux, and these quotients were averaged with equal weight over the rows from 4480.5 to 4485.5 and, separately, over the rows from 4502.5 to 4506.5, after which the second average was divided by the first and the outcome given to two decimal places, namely 0.91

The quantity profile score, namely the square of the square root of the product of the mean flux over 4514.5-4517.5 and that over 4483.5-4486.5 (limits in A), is 87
